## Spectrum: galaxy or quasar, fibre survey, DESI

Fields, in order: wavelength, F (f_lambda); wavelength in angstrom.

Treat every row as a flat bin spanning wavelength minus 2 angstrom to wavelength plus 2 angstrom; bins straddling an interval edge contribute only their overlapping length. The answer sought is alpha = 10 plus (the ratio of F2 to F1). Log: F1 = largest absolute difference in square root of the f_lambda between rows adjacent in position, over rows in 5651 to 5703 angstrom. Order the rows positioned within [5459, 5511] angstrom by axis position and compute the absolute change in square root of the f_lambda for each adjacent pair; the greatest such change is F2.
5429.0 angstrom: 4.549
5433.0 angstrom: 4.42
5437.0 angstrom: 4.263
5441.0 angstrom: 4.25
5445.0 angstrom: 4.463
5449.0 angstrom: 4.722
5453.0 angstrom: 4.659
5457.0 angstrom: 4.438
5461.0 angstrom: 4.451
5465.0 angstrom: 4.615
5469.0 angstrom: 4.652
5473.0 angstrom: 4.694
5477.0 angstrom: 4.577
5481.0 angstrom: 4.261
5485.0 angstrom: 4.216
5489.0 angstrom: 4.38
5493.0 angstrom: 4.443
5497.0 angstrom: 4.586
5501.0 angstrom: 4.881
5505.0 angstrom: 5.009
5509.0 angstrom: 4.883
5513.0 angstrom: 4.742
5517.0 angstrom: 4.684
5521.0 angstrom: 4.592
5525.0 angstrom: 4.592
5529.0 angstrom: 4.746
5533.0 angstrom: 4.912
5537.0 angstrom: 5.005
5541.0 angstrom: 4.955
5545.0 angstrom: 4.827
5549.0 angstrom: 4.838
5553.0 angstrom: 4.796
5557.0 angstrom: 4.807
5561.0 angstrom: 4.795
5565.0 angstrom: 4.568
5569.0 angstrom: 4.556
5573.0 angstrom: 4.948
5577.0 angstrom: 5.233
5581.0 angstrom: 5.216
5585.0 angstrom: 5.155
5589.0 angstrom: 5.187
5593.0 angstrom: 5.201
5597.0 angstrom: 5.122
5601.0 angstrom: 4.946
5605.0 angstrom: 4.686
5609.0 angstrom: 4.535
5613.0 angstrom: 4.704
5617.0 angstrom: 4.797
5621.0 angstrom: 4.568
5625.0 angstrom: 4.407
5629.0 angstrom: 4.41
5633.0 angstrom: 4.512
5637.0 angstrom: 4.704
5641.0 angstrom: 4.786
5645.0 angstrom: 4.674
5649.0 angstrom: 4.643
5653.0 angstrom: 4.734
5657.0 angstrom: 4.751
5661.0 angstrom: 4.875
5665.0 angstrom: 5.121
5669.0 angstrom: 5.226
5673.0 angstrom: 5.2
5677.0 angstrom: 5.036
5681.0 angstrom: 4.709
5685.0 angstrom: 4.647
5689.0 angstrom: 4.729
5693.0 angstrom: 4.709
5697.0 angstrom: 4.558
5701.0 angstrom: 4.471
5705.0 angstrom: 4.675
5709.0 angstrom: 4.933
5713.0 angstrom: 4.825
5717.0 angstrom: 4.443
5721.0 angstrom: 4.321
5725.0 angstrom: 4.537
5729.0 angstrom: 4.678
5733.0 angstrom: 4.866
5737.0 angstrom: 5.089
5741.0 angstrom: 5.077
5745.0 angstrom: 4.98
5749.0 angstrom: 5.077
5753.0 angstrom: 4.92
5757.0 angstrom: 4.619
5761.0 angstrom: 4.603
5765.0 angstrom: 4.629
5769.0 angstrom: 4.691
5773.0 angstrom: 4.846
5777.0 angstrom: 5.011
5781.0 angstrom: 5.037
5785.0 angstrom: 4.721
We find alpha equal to 11.0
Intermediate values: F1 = 0.074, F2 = 0.075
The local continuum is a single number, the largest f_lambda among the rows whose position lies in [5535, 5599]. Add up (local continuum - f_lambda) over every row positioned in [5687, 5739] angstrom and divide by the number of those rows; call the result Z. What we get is 0.55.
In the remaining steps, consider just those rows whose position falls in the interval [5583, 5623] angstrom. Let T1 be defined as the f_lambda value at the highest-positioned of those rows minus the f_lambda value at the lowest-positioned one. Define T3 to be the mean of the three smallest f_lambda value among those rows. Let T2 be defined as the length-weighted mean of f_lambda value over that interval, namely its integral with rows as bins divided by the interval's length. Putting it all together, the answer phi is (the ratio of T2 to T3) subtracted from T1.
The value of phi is -1.7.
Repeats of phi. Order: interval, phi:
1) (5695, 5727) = -1.1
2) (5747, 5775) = -1.3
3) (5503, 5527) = -1.4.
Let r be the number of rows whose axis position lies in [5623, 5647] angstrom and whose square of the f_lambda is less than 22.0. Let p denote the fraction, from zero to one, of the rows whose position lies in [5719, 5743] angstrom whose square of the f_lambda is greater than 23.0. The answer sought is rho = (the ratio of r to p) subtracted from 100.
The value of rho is 92.0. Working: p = 0.5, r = 4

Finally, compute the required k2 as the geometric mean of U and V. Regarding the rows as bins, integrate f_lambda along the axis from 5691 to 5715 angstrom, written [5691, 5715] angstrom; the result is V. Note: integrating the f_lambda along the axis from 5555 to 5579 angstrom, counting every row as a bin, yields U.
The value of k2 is 114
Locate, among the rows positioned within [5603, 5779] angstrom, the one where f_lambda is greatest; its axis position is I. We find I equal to 5669.0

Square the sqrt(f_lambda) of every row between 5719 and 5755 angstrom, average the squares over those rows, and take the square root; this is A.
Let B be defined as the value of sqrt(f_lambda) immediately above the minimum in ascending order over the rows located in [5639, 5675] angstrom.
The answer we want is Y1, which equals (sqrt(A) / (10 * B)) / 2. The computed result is 0.0343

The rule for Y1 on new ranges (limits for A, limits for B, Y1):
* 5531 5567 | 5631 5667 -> 0.0344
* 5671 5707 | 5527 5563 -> 0.0337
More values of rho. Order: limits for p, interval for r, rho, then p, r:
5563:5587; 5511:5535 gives 95.5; 0.7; 3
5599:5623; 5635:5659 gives 94.0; 0.3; 2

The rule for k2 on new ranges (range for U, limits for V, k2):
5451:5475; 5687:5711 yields 111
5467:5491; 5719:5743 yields 111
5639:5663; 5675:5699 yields 114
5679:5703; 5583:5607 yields 116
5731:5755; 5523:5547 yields 118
